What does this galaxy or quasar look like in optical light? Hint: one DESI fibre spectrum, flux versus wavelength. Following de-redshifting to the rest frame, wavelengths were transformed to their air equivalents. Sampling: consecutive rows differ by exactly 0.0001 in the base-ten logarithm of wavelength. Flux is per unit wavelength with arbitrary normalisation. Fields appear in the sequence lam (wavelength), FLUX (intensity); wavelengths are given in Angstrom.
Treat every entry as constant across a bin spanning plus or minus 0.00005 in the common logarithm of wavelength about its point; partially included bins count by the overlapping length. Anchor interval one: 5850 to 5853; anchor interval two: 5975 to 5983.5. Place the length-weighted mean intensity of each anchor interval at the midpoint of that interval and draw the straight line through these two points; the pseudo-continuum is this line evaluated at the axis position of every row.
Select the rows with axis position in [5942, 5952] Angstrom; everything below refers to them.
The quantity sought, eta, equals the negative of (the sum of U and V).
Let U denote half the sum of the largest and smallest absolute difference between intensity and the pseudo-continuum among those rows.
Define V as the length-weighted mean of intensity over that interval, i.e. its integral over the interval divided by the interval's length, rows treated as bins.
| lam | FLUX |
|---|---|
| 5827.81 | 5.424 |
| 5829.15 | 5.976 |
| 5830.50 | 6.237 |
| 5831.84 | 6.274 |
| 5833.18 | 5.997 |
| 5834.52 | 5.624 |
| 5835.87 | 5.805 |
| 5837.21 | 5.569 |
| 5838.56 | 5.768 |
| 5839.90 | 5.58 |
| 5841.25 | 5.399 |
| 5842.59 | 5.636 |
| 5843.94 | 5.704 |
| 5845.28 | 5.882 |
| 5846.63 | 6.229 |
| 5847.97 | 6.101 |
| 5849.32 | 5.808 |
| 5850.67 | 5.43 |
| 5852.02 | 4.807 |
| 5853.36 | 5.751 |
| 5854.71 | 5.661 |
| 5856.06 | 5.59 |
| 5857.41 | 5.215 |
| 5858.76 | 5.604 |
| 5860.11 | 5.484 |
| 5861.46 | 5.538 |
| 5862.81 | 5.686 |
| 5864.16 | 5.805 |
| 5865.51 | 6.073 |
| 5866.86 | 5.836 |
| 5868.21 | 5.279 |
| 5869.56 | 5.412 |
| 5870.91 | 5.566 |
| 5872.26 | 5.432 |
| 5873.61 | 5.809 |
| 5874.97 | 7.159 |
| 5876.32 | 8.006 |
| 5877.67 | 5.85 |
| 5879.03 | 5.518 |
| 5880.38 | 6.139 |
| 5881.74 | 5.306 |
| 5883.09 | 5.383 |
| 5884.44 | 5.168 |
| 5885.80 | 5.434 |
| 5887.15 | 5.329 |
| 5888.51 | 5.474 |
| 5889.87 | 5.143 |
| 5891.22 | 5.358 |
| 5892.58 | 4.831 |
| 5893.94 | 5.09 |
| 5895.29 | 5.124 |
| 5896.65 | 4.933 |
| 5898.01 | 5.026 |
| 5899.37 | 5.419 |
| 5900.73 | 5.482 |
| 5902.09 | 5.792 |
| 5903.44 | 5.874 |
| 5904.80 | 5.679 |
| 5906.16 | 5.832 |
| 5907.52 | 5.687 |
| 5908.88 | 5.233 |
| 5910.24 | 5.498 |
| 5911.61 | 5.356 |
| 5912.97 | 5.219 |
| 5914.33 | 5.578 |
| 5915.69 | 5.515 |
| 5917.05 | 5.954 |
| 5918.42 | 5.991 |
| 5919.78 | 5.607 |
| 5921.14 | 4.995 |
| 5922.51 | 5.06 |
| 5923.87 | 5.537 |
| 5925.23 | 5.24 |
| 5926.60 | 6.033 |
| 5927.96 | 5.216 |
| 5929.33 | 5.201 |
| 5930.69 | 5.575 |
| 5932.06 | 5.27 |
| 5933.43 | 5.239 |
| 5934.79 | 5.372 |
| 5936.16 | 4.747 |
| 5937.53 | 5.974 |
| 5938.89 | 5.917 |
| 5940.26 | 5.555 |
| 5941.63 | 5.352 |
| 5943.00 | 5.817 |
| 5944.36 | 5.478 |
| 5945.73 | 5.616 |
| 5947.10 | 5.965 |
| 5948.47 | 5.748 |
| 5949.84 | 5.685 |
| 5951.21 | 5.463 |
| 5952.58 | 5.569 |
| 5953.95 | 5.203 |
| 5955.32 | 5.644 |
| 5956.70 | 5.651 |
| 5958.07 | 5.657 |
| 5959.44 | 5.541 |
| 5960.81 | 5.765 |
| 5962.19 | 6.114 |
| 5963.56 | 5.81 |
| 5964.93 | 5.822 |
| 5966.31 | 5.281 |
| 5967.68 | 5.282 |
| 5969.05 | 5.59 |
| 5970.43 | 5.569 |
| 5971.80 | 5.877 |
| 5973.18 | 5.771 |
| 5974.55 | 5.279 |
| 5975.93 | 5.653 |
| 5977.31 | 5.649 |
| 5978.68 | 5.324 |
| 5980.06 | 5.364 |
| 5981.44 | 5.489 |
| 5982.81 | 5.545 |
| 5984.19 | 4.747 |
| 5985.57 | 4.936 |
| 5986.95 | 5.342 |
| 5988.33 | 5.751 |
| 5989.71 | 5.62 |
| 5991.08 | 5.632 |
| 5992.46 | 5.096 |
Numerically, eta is -6.0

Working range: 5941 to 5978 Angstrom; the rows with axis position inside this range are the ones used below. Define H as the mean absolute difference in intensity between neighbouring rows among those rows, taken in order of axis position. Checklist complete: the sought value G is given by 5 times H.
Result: 1.1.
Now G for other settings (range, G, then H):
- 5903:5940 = 1.7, 0.33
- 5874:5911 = 1.8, 0.36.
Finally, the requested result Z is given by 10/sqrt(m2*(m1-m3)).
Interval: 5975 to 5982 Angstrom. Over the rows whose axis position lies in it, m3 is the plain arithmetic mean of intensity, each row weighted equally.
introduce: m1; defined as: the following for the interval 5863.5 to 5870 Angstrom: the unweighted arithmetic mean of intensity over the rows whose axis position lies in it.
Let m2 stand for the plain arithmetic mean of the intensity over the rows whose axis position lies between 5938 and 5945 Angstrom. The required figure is 9.8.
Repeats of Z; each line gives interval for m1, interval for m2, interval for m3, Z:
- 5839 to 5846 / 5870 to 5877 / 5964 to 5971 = 10.9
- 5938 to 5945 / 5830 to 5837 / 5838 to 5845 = 51.1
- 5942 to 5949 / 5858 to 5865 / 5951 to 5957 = 9.0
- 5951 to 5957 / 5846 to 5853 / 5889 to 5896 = 6.7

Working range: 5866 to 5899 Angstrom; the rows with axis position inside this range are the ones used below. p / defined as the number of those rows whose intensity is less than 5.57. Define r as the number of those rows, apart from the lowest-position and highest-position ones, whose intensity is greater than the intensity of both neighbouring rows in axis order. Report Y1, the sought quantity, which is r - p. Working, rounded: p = 18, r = 8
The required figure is -10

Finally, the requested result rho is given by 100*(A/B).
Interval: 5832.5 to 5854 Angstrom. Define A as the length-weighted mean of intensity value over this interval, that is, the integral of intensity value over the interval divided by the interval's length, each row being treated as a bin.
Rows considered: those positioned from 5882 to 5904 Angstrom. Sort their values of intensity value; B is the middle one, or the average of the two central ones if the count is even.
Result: 106.6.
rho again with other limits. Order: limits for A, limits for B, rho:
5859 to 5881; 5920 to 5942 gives 111.2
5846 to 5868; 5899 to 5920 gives 101.1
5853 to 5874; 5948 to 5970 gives 99.2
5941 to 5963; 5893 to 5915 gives 103.5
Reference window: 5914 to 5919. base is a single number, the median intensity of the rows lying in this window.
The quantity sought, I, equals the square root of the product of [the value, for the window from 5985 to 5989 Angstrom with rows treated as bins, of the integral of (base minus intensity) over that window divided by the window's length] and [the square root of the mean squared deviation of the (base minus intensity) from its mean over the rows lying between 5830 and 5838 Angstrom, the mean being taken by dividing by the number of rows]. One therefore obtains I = 0.34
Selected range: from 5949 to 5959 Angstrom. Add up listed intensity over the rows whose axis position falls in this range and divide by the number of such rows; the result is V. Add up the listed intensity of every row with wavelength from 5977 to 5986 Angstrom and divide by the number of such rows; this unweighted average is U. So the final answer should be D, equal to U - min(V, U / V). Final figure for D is 4.34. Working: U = 5.29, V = 5.55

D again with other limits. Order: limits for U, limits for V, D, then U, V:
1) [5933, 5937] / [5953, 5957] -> 4.19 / 5.12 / 5.50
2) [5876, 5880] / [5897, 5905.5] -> 5.29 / 6.46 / 5.55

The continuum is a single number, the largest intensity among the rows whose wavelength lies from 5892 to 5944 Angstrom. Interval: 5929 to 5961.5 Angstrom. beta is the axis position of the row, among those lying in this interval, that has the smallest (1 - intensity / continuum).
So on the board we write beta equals 5937.53 Angstrom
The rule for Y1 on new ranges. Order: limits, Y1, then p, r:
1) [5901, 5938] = -6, 15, 9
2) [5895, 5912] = -5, 8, 3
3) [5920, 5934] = -5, 8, 3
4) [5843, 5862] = -2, 5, 3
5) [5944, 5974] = -1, 8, 7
